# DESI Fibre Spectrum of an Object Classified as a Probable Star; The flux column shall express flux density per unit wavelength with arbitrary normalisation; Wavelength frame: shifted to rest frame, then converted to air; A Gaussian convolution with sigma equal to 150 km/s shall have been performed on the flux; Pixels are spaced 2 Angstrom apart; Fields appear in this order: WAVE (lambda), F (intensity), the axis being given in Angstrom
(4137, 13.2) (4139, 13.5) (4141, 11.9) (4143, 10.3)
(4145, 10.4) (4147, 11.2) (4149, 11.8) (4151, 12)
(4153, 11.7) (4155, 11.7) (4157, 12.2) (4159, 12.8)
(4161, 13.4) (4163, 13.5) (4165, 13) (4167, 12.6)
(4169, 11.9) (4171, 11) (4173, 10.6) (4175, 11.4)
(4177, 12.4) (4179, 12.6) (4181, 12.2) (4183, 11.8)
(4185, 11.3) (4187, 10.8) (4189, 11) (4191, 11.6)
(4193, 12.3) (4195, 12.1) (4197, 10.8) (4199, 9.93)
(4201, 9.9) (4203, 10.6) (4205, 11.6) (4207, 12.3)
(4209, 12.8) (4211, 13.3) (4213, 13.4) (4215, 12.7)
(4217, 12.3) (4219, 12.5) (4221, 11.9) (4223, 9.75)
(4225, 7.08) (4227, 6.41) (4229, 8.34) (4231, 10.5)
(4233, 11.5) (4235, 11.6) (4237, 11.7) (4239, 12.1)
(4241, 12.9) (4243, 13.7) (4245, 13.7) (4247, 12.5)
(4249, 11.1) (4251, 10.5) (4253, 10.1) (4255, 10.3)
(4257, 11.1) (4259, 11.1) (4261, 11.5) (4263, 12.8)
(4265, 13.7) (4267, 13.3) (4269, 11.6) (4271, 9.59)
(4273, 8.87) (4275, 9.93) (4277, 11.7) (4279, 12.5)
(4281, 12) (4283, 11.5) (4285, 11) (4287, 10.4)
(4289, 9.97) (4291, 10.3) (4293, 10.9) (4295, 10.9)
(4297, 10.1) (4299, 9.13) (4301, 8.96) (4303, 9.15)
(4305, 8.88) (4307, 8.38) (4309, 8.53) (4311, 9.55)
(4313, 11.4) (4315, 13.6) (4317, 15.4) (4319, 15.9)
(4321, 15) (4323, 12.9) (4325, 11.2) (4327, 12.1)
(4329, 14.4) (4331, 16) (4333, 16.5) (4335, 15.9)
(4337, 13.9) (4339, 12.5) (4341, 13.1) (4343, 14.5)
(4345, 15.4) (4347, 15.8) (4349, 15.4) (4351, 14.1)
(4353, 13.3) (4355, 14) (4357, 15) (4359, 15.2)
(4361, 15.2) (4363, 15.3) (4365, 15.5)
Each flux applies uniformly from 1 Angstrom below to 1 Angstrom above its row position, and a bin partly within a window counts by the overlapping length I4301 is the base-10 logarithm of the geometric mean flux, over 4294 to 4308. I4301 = 0.97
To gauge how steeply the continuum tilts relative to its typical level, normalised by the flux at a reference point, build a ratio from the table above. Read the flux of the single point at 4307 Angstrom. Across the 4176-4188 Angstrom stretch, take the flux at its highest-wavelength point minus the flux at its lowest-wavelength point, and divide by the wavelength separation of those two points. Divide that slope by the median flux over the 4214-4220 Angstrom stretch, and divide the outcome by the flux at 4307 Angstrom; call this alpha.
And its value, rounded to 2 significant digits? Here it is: -0.0015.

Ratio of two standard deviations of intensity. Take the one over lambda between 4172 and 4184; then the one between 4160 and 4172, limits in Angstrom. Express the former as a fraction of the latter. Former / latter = 0.77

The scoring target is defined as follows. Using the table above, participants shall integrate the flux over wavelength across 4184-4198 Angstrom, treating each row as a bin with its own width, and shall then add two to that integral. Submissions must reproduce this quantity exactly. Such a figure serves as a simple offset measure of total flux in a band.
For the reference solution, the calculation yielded 162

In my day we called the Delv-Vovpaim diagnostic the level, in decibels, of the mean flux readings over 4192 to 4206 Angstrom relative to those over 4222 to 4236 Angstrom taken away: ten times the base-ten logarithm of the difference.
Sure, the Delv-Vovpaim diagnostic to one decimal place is 2.4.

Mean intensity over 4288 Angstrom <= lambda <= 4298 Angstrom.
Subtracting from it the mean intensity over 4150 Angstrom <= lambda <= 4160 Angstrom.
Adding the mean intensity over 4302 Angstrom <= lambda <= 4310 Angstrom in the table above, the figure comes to 7.1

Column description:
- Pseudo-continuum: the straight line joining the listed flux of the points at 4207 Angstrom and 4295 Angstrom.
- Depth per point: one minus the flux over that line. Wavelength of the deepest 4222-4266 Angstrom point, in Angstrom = 4227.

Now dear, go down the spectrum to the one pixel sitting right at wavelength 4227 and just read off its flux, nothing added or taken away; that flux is 6.41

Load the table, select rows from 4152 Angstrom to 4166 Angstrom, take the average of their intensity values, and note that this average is 12.6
